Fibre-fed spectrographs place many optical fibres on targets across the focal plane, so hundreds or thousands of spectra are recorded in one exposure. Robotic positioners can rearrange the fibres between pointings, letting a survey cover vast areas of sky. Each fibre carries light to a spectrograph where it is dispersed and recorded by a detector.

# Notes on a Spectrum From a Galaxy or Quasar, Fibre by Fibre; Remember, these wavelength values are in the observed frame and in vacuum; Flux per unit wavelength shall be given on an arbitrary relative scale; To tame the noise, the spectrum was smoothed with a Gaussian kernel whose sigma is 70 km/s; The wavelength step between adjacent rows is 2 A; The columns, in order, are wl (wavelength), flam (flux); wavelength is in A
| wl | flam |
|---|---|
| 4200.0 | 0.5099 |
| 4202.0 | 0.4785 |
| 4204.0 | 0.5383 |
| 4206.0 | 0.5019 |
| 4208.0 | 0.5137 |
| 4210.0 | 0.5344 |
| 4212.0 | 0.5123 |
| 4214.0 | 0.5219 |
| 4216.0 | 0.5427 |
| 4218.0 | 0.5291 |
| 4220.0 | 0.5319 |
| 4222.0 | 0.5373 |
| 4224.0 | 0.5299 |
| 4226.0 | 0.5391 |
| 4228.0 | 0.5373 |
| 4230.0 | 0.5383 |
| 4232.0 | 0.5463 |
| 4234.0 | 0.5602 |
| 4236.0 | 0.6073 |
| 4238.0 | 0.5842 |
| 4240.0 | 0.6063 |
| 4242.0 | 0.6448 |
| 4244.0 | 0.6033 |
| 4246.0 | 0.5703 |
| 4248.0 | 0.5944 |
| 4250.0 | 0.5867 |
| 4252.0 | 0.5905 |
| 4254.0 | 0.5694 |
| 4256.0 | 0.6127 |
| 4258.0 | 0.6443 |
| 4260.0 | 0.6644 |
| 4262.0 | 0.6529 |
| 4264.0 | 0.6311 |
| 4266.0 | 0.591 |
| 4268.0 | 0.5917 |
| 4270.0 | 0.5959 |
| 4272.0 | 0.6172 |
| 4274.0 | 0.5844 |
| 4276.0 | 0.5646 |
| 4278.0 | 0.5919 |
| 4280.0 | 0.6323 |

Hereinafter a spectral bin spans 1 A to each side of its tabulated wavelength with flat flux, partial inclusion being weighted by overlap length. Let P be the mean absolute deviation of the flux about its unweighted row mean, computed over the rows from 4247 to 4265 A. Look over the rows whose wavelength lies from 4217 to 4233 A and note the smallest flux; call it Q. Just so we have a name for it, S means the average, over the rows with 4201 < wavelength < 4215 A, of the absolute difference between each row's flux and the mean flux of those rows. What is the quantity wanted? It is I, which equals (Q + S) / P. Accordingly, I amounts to 19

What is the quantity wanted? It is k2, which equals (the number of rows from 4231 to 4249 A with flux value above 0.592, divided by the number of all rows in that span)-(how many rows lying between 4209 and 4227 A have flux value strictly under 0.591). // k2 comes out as -8.4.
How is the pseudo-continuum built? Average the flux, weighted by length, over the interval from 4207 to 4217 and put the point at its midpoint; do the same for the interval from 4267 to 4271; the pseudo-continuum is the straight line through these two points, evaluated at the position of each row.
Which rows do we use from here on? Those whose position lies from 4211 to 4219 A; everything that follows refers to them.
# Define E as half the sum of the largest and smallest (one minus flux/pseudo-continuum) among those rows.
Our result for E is 0.000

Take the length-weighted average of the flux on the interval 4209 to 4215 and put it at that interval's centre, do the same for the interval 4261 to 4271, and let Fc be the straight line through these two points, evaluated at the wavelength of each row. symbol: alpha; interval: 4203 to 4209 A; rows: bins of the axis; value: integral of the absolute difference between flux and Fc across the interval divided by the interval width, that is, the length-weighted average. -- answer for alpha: 0.01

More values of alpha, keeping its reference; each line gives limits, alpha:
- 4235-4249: 0.03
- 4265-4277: 0.03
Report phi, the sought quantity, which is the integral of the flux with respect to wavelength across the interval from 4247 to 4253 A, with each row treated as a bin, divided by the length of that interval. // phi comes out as 0.59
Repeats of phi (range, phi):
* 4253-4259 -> 0.61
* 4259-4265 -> 0.65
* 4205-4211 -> 0.52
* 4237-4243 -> 0.61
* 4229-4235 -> 0.55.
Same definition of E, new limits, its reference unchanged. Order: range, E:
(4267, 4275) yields -0.004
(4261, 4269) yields -0.057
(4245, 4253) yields -0.027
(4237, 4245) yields -0.099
